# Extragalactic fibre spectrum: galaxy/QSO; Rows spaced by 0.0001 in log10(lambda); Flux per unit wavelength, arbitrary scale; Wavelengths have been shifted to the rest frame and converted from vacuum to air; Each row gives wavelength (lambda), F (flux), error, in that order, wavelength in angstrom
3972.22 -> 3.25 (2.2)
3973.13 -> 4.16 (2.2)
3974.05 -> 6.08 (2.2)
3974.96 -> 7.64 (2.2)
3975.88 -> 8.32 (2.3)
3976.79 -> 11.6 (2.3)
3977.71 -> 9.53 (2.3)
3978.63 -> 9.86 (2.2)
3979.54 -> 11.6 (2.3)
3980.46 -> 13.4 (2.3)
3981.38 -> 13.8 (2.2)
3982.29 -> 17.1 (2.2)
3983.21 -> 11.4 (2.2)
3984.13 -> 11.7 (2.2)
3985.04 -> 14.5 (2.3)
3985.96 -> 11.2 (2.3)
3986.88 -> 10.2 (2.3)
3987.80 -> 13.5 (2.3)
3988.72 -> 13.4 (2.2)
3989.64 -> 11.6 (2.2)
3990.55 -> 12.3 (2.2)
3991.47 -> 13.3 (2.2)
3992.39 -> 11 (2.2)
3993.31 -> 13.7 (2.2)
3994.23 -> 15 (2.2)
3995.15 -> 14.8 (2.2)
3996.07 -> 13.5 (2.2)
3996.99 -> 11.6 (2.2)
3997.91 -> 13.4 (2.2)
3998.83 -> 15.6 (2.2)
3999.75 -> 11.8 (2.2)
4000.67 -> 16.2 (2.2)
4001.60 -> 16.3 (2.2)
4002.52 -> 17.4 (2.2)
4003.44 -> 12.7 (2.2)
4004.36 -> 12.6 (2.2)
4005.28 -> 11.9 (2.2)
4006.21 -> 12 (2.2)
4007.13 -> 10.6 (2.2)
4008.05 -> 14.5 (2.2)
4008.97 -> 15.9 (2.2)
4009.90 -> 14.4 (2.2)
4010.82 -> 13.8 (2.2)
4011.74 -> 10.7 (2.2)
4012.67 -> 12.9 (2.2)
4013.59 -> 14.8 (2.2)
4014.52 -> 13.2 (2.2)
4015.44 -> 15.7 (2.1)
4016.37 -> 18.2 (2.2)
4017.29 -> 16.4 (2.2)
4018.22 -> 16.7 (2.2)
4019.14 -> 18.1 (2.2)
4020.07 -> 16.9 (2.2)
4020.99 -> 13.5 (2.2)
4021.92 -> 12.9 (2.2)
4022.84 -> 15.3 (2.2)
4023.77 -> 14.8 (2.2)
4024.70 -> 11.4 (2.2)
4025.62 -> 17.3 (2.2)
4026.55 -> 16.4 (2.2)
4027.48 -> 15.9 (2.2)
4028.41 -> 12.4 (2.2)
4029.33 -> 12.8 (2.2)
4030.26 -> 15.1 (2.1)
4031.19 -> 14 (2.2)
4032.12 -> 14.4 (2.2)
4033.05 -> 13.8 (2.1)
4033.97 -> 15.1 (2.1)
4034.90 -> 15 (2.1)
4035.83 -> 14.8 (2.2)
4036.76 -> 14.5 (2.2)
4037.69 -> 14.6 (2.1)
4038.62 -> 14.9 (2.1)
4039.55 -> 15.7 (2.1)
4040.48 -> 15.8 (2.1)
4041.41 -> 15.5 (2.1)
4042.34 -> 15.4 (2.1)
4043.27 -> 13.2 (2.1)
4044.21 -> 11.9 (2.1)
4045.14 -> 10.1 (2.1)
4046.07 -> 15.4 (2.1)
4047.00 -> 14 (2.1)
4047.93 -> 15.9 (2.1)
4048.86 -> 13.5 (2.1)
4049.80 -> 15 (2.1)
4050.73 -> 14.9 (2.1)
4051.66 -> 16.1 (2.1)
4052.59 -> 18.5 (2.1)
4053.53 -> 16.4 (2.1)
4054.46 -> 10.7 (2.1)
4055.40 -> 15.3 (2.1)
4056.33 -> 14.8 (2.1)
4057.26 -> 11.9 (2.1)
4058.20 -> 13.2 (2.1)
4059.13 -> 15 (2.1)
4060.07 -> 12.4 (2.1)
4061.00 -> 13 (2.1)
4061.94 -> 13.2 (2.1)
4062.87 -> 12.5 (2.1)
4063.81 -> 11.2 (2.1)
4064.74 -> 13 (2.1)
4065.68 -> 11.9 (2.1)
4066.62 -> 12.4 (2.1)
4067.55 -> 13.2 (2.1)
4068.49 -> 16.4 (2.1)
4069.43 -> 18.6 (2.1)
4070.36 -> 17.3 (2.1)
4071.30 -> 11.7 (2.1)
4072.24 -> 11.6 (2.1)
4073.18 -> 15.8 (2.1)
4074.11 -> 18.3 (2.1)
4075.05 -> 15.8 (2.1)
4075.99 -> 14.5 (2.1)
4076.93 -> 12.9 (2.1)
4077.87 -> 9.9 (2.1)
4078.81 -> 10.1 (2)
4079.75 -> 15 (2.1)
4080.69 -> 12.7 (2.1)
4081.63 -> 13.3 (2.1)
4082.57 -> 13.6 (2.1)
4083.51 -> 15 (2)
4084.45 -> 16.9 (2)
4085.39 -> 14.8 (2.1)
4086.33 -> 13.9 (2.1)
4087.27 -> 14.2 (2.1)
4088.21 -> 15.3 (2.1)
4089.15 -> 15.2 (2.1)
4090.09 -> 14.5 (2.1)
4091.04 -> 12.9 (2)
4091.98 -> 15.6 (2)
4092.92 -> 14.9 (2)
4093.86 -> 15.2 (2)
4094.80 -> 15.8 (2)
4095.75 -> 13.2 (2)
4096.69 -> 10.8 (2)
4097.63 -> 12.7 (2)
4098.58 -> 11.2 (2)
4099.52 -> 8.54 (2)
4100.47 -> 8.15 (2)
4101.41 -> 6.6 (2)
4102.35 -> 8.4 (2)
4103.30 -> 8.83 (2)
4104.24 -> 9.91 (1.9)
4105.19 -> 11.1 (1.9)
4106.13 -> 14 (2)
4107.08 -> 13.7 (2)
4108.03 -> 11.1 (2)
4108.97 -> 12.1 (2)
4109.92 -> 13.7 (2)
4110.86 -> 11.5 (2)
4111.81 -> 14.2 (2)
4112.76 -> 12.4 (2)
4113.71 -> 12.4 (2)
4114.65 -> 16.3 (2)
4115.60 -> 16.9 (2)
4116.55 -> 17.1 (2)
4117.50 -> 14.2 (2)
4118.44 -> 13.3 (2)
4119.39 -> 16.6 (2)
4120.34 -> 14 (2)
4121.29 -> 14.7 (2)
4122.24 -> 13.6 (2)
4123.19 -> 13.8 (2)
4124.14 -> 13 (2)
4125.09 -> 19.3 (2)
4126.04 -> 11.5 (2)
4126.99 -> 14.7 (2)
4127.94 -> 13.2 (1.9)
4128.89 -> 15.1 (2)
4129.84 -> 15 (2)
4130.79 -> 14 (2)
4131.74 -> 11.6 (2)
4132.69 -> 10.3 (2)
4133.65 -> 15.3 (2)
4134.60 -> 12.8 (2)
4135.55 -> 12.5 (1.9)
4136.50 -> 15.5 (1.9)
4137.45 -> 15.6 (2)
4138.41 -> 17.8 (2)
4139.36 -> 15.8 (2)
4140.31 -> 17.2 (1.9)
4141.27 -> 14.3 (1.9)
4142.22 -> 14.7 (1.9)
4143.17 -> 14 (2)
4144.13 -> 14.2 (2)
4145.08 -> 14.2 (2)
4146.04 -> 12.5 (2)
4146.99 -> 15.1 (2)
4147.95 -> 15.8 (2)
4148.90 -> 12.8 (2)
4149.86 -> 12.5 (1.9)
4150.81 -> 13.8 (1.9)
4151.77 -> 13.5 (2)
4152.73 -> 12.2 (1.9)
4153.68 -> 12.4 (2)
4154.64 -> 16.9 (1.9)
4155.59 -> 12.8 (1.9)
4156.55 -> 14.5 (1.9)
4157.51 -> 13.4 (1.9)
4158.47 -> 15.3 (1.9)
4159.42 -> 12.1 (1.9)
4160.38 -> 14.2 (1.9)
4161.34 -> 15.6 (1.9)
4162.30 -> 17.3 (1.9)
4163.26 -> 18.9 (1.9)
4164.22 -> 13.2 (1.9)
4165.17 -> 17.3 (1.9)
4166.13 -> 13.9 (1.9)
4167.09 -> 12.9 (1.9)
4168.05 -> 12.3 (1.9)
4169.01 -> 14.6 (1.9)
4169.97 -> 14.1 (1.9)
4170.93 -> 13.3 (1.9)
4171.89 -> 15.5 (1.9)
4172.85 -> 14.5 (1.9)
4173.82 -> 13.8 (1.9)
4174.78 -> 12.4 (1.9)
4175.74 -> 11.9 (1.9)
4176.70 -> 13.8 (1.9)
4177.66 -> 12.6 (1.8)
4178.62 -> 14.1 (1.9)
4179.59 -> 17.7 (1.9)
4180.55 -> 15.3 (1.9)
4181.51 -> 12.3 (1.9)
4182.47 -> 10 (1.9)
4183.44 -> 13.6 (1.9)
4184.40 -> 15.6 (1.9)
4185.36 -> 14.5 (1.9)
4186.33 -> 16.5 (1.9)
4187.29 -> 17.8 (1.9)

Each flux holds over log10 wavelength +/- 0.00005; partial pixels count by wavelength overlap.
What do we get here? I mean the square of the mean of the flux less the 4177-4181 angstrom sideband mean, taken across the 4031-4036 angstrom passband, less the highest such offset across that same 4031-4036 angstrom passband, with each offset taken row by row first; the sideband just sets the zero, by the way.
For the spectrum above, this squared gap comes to 0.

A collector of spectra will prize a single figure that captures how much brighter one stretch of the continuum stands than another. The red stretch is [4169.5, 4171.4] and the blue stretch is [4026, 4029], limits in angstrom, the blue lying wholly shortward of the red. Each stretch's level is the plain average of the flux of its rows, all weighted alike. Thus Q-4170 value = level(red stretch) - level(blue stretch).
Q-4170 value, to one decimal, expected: -1.2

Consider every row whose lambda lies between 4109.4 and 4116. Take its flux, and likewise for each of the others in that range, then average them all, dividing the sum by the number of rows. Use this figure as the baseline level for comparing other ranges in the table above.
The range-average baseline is 13.9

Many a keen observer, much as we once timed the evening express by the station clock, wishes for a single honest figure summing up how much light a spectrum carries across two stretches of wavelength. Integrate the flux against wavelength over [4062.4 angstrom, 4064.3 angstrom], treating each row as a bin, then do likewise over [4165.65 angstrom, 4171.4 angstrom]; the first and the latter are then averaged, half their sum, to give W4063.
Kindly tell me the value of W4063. 50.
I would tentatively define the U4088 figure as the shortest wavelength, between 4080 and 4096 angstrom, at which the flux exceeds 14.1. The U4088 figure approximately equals 4083.51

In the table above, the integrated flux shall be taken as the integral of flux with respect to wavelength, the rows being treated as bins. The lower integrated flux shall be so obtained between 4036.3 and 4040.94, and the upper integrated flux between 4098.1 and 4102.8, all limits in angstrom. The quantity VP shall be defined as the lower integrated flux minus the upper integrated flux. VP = 30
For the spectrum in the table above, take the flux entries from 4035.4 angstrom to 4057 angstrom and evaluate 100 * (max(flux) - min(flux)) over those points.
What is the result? 840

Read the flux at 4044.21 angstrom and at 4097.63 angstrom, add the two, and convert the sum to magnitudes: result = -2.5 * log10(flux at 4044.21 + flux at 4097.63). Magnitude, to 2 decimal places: -3.48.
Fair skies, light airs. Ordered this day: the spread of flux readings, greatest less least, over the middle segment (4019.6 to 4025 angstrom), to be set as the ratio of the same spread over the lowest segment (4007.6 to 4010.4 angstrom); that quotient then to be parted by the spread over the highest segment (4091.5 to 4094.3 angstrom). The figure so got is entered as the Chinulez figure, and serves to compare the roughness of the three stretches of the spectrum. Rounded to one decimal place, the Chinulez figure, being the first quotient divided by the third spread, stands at 5.2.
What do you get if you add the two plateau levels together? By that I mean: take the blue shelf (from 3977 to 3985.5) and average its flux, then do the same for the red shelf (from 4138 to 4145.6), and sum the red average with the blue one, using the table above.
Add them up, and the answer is 27.8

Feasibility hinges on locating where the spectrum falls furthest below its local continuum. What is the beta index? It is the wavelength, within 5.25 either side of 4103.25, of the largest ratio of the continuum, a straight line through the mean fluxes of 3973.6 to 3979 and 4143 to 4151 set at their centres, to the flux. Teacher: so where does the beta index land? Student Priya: 4101.41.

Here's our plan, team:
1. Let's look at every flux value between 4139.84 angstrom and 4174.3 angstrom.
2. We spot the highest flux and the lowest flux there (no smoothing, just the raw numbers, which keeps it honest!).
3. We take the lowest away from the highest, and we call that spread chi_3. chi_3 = 6.8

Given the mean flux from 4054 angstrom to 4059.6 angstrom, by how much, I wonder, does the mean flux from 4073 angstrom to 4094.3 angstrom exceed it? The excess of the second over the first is 0.9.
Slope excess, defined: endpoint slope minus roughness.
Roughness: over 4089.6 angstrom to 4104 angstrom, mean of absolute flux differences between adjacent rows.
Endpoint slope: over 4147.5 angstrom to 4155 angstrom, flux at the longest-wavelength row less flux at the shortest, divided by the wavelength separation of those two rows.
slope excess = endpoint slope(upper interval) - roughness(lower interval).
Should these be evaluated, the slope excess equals -1.3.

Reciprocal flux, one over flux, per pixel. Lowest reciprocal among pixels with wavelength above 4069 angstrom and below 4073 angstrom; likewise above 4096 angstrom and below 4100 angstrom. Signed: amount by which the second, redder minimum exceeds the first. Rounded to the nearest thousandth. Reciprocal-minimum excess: 0.025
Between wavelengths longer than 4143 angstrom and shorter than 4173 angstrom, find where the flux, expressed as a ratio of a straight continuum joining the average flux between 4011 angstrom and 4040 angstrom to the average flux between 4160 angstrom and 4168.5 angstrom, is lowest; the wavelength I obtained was 4159.42 angstrom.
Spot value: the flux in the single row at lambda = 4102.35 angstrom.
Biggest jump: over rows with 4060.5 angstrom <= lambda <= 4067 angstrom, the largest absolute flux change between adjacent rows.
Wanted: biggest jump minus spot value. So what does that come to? -7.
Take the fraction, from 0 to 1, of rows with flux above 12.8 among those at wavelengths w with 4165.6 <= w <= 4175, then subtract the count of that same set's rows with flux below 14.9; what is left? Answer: -8.2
